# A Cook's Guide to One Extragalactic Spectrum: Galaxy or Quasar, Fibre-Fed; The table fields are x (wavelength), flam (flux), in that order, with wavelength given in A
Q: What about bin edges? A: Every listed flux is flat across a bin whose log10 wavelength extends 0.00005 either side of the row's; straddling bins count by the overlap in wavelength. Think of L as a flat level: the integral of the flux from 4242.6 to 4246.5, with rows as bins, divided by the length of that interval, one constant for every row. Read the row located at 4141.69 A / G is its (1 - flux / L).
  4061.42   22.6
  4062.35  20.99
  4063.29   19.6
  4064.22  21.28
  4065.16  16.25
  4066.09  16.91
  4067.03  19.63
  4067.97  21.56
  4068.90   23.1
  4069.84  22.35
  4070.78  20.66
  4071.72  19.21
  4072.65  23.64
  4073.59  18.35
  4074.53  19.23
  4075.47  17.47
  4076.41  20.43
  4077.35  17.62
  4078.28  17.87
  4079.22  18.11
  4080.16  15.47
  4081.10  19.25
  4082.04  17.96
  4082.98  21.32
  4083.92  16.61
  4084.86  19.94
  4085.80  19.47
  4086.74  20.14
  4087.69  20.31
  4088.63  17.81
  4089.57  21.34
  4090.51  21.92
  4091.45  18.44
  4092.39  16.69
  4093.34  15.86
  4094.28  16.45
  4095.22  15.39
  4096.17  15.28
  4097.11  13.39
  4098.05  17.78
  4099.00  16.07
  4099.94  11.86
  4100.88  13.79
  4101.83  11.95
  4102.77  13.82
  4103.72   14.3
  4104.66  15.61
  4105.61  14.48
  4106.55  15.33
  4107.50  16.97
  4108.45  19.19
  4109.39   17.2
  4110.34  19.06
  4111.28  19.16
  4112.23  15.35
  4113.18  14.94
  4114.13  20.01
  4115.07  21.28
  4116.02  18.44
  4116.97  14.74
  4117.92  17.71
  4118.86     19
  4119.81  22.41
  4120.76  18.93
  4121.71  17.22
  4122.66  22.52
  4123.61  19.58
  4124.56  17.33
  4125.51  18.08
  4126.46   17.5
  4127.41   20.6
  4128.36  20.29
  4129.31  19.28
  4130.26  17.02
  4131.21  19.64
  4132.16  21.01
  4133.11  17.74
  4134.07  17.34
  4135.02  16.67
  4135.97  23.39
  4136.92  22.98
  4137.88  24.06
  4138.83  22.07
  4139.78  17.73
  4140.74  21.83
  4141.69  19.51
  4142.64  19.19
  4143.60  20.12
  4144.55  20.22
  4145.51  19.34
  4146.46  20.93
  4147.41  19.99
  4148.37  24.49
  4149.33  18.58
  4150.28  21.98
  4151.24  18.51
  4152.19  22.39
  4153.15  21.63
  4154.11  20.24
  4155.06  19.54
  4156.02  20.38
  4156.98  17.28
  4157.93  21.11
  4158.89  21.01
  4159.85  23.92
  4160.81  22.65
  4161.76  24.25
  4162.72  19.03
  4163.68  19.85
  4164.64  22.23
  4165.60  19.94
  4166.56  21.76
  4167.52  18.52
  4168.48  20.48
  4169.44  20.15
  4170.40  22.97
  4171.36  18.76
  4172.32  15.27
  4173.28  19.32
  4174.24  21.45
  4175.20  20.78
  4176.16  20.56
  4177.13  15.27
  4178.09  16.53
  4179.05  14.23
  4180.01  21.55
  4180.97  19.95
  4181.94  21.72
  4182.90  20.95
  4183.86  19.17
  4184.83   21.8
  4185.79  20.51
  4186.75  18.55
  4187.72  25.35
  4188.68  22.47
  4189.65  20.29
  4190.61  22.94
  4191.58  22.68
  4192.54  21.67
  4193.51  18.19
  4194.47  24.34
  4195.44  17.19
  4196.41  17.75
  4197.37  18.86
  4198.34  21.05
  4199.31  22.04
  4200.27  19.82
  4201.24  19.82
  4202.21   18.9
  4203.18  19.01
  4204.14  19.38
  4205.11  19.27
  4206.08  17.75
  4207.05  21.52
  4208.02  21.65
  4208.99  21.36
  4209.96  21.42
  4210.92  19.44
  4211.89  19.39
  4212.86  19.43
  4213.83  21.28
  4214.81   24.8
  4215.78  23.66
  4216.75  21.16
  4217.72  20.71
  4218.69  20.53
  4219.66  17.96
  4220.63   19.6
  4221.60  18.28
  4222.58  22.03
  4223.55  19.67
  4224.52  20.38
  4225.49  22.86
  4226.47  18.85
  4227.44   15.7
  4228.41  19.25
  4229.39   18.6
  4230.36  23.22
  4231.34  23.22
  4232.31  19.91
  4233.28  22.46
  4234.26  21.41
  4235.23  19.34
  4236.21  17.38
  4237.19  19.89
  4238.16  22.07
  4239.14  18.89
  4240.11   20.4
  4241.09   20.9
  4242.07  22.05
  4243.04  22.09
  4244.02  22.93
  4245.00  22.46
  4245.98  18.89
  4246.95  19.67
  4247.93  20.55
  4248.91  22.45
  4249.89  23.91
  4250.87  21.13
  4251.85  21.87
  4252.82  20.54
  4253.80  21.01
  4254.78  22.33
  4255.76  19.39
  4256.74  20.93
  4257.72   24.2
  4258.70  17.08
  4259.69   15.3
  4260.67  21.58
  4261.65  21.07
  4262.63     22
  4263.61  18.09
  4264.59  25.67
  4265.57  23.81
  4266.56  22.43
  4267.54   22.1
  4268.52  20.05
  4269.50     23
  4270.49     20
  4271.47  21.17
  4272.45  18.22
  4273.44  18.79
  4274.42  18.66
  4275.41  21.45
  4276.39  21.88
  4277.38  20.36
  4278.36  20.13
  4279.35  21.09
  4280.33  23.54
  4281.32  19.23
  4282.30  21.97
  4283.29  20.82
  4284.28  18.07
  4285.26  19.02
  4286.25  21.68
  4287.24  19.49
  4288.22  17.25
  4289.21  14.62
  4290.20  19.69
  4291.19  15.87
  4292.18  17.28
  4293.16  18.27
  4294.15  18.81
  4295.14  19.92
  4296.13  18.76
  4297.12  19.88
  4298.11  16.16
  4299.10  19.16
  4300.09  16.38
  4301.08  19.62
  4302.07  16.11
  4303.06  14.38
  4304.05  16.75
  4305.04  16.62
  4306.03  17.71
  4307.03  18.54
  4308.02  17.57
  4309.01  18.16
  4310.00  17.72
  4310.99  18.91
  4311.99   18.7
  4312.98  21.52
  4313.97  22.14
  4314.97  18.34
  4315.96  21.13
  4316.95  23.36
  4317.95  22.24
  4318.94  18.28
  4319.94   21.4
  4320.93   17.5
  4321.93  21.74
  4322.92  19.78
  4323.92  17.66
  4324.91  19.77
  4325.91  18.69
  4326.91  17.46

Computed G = 0.10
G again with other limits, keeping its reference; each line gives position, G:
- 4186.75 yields 0.14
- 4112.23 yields 0.29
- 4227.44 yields 0.27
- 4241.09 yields 0.03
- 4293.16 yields 0.15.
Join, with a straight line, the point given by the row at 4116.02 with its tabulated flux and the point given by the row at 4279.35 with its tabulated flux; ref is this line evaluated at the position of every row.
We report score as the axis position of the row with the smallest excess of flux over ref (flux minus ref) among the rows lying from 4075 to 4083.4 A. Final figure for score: 4080.16 A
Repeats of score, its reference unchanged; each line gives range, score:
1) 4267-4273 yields 4272.45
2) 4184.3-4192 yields 4186.75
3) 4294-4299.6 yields 4298.11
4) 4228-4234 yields 4229.39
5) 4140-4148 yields 4142.64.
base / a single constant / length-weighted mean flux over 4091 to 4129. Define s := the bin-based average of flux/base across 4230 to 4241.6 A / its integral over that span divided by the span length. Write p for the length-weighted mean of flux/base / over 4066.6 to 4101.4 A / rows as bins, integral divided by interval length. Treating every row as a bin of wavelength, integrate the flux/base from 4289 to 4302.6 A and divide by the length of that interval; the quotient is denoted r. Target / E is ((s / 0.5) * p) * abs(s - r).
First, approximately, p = 1.08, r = 1.05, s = 1.21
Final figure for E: 0.42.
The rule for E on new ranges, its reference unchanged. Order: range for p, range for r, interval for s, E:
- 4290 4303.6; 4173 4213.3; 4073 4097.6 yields 0.25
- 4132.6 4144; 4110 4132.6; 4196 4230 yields 0.21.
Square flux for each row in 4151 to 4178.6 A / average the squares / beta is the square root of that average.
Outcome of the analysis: 20.3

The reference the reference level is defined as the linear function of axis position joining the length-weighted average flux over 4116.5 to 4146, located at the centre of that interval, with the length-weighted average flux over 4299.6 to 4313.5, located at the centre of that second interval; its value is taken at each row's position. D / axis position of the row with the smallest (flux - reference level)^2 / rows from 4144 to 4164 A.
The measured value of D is 4145.51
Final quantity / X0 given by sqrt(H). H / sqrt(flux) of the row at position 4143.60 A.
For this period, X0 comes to 2.12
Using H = 4.5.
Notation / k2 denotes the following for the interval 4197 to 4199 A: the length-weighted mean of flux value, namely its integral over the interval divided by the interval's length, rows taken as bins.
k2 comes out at 20.1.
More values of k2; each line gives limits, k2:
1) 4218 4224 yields 19.7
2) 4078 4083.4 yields 18.3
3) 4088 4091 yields 20.4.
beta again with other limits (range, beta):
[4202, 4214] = 20.0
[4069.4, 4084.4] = 19.2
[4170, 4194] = 20.3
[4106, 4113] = 17.5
